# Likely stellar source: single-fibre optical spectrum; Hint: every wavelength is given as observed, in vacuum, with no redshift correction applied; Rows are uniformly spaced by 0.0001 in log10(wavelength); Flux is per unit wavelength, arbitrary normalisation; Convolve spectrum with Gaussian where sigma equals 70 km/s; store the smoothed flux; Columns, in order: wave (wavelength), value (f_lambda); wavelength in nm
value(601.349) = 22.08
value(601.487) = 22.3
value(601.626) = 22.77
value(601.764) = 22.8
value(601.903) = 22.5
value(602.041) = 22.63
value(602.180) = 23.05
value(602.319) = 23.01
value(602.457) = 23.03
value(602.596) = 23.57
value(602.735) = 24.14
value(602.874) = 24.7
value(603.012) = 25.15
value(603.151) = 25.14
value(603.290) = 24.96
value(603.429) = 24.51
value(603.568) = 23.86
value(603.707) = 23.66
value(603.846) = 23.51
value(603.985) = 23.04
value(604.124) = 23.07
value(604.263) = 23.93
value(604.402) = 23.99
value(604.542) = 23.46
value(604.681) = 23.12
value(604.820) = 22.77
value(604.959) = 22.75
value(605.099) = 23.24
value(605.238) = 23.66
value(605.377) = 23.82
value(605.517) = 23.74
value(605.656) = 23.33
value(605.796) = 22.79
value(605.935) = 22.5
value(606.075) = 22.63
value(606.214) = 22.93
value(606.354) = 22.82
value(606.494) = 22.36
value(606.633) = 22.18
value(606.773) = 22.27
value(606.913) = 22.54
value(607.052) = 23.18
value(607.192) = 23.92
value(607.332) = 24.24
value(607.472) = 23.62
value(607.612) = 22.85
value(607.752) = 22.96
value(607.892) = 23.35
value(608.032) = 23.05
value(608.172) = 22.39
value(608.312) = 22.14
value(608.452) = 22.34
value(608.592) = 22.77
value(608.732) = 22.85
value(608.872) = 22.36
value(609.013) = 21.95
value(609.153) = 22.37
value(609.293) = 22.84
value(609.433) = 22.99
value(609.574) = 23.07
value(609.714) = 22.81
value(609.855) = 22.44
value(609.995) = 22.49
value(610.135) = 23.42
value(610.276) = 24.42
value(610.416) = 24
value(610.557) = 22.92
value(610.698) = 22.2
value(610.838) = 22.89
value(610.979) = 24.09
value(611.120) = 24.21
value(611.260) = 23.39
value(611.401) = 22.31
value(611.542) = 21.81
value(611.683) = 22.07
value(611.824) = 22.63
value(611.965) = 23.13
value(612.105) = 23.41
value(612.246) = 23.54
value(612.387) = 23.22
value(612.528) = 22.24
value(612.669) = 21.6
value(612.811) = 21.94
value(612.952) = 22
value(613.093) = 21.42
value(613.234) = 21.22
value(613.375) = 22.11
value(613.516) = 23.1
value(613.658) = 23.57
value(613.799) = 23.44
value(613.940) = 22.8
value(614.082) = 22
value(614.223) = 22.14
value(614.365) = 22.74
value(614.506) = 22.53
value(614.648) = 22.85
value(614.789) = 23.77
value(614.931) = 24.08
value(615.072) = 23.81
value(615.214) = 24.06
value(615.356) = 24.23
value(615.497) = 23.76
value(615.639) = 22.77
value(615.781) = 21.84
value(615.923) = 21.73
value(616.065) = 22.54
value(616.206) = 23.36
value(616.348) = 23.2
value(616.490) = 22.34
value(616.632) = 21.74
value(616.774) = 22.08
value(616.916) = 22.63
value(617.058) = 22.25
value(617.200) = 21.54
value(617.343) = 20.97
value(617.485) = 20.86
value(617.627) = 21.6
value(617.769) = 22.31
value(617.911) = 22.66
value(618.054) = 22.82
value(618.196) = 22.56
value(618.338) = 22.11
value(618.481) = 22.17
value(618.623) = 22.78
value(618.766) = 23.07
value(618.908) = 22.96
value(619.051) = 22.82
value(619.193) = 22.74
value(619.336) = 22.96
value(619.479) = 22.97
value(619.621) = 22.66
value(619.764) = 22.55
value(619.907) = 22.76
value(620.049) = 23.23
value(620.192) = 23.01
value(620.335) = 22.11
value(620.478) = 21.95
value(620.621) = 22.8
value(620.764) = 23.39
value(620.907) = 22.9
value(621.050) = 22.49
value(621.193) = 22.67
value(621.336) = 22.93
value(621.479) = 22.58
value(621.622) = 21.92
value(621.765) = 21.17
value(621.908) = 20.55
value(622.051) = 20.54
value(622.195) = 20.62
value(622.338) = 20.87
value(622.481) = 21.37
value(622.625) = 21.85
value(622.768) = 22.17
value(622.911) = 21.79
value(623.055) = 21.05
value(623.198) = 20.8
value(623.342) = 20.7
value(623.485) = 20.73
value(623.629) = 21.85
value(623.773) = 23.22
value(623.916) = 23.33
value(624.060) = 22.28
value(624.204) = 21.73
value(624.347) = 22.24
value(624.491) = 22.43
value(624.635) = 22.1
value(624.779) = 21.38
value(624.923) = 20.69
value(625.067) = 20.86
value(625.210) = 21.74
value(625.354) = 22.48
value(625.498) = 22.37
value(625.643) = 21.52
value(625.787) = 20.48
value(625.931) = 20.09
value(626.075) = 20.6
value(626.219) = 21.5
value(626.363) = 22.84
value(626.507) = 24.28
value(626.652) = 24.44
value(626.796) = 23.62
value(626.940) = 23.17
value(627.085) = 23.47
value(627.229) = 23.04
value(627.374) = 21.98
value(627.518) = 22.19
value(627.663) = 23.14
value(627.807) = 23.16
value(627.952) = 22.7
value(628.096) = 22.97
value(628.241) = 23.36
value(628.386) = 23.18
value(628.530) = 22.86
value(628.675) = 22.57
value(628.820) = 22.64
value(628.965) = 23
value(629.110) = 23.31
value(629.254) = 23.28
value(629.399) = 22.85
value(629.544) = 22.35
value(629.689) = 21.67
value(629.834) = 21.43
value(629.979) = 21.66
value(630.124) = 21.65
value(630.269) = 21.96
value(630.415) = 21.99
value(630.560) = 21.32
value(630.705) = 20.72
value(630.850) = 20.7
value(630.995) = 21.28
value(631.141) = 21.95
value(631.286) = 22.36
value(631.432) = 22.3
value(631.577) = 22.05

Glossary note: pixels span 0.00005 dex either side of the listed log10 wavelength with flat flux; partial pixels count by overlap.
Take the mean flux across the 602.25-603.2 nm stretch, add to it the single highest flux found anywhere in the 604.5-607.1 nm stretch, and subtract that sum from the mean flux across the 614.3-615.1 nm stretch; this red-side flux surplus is -24.63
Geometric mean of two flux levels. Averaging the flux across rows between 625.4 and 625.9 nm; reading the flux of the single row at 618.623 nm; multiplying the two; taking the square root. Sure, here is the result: 22.1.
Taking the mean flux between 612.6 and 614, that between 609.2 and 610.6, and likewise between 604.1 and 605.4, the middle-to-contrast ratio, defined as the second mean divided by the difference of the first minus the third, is -22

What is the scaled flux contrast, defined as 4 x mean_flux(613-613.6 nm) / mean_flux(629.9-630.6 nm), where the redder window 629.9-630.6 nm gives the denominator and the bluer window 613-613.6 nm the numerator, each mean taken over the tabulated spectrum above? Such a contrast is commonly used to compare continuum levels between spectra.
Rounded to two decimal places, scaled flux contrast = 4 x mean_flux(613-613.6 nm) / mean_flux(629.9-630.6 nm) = 4.05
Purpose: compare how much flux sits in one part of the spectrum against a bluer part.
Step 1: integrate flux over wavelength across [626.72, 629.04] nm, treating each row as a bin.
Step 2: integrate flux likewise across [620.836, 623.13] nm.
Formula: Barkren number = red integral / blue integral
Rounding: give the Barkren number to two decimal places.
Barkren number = 1.07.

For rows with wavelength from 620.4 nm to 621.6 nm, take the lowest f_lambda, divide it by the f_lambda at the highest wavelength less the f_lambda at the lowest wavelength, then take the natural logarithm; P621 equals 3.6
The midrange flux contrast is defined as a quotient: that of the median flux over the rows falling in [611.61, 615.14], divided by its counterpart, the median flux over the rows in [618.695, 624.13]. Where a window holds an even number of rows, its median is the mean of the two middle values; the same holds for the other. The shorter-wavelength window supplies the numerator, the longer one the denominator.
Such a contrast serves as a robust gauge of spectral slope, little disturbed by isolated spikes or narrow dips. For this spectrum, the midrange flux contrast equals 1.010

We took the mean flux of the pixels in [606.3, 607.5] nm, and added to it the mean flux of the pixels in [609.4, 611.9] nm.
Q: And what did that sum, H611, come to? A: 46.0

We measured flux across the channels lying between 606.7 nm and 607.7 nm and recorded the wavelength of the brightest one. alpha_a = 607.332 nm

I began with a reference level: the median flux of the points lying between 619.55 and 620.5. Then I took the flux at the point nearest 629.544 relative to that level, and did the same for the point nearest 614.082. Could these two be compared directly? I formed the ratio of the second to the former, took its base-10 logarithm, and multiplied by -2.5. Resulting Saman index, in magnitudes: 0.017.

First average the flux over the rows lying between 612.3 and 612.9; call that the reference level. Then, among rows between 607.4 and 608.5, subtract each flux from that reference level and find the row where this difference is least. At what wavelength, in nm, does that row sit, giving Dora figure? 607.472 nm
